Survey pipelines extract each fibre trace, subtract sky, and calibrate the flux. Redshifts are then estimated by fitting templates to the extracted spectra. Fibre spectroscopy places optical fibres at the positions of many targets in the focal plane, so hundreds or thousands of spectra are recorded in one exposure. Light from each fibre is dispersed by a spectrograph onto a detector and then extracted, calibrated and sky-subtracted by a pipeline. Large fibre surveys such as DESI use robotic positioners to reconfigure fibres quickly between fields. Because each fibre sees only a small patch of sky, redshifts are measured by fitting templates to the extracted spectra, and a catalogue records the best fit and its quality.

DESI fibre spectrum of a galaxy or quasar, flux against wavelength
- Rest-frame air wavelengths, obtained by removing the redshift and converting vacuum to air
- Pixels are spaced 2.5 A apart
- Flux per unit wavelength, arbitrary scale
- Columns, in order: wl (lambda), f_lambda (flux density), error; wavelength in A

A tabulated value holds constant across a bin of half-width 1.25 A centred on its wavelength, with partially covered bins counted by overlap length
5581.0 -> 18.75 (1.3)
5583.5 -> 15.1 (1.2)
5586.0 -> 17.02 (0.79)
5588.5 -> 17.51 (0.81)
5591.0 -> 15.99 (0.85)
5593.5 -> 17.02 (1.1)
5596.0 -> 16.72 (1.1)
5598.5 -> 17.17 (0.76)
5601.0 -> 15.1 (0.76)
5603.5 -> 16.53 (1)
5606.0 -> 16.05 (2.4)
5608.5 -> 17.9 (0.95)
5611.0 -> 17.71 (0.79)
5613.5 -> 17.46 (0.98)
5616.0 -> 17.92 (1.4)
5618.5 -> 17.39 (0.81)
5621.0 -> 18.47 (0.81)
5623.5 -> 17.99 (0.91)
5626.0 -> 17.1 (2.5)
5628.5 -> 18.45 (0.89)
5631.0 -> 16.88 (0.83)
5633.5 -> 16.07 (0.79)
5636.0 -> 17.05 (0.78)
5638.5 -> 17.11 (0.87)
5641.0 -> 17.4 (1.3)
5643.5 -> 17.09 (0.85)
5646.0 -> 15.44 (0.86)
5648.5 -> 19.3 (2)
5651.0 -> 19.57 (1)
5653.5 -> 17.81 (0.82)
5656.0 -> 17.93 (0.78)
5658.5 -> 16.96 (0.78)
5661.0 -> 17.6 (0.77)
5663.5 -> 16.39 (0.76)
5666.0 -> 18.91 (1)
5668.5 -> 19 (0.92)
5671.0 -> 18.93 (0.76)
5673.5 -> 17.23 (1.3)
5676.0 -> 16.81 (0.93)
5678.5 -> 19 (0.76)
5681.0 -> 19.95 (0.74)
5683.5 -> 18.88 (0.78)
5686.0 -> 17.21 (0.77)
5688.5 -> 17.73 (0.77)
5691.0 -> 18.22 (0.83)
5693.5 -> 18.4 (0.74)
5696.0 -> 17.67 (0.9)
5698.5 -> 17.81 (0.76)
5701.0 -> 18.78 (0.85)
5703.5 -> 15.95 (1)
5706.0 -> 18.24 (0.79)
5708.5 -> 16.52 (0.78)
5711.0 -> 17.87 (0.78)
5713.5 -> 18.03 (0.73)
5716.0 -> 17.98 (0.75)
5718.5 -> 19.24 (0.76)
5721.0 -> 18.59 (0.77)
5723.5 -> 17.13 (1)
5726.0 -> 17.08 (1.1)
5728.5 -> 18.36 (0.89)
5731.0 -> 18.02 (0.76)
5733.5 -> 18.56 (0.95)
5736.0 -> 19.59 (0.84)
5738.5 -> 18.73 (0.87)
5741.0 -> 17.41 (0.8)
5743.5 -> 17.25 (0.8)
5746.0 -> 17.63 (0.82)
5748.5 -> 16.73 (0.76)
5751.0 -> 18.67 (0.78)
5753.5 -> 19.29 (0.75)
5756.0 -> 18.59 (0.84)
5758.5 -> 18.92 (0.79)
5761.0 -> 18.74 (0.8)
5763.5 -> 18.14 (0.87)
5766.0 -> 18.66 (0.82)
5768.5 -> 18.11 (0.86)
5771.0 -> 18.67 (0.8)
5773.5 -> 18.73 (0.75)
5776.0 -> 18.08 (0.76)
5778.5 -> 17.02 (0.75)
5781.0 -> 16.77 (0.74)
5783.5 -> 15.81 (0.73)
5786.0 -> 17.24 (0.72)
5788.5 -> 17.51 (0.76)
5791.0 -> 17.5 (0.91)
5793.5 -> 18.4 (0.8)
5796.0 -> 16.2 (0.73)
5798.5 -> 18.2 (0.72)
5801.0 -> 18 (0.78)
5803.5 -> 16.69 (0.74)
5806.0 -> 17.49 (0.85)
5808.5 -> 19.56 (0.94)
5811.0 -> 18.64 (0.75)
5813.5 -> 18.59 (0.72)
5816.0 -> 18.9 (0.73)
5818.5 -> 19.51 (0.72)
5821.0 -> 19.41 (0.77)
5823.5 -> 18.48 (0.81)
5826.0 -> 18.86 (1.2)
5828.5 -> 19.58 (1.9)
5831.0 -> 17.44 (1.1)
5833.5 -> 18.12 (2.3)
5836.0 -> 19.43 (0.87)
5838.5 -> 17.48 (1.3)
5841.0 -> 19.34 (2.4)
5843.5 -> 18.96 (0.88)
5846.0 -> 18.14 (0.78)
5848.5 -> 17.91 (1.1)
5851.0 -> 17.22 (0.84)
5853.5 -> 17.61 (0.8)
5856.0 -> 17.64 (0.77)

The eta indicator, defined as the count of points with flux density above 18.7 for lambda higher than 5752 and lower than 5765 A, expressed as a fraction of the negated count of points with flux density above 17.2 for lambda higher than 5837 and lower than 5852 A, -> -0.5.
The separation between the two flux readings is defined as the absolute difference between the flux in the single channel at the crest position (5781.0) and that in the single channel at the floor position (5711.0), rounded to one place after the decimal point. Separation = 1.1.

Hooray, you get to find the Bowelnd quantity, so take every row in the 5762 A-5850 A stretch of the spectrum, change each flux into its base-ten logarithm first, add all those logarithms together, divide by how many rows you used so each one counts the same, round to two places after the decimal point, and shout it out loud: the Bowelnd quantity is 1.26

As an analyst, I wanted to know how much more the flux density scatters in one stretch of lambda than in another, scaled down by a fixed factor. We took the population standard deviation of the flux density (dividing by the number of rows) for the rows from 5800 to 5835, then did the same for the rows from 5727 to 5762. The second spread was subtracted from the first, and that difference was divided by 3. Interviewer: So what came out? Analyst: 0.024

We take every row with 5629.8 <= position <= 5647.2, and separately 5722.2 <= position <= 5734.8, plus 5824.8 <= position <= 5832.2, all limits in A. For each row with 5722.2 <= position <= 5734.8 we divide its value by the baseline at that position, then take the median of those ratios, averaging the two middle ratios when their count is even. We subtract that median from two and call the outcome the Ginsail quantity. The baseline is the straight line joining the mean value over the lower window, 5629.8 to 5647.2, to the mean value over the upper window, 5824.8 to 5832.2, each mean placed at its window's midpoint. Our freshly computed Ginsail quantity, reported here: 0.98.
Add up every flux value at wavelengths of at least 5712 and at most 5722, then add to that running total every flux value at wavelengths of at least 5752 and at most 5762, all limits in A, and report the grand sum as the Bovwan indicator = 149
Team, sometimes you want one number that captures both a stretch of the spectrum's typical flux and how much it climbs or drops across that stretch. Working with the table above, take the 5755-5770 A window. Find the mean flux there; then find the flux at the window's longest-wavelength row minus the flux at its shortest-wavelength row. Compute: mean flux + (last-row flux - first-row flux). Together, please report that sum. 18.0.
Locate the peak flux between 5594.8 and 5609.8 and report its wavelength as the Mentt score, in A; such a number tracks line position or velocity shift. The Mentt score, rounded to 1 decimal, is 5608.5 A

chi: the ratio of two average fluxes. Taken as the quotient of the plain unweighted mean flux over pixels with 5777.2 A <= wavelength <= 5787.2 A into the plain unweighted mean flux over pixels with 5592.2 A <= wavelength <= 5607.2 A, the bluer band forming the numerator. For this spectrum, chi 0.98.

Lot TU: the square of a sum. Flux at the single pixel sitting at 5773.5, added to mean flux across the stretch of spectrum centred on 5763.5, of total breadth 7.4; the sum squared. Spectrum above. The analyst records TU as 1387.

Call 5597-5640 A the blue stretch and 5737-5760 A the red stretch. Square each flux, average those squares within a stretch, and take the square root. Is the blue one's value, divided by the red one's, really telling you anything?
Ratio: 0.95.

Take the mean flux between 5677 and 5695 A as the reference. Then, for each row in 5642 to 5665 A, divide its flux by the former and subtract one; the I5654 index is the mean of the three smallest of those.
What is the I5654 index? -0.12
